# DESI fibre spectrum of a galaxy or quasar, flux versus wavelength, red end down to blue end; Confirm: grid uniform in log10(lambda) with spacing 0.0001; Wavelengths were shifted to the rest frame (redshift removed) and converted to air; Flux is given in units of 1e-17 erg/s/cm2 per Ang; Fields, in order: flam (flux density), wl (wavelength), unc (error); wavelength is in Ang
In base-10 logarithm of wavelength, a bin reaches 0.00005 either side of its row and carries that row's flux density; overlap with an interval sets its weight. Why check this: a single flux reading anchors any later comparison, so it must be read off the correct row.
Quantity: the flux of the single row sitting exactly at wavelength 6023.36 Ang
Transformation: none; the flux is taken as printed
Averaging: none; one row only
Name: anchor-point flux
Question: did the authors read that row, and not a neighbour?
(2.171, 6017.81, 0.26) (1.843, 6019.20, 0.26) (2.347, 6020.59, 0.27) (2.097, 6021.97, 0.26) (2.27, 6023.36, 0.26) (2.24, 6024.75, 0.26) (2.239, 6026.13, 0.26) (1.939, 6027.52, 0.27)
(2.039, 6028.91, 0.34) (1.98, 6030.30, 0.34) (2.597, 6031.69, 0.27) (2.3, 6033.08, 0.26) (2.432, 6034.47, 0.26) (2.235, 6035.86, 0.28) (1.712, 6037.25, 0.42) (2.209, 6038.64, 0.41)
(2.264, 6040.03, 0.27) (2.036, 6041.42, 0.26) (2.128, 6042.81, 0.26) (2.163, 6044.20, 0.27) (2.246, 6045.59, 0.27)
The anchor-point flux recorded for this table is 2.27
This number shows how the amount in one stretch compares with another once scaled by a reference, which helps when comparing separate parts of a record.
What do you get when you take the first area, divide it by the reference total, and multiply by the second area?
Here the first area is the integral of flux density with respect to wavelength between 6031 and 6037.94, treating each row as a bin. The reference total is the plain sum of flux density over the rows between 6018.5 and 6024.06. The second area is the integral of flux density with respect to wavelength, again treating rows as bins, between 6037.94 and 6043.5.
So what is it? 22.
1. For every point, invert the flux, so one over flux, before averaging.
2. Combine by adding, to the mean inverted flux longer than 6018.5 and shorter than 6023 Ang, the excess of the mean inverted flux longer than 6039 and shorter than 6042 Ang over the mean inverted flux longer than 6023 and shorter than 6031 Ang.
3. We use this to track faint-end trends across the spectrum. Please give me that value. 0.47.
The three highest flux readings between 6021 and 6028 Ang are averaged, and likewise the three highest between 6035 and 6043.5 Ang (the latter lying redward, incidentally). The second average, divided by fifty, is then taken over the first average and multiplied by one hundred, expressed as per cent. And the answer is 1.99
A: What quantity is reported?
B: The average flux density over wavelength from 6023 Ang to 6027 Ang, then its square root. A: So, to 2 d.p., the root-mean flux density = 1.50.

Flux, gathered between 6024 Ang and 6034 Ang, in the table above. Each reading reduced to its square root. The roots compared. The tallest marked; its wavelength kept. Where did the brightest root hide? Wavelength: 6031.69 Ang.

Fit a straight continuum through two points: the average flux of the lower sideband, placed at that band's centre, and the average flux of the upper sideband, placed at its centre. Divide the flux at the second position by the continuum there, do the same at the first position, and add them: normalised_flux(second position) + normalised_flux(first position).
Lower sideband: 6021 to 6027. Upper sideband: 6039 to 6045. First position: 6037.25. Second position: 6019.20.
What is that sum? 1.6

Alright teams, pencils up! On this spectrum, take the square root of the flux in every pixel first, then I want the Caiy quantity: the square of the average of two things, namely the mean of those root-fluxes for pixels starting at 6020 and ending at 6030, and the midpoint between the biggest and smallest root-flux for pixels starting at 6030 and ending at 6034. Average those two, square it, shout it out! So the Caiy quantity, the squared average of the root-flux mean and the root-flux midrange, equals 2.22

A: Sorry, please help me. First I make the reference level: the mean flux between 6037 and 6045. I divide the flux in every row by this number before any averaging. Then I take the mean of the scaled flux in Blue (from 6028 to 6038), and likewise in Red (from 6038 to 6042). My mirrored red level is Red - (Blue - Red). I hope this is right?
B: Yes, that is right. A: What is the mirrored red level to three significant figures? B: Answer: 1.03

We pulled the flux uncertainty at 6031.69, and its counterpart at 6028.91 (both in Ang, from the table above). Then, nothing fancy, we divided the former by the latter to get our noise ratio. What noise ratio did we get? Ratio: 0.79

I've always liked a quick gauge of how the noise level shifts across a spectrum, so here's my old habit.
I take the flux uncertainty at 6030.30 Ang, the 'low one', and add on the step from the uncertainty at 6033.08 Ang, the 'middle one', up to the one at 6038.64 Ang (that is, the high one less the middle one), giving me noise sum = 0.490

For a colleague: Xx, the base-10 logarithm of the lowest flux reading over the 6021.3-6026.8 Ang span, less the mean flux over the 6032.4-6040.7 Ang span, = -1.87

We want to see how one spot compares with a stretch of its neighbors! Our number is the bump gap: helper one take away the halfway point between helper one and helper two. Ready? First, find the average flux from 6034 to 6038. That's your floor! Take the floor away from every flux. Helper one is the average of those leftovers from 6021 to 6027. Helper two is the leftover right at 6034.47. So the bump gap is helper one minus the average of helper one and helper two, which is -0.11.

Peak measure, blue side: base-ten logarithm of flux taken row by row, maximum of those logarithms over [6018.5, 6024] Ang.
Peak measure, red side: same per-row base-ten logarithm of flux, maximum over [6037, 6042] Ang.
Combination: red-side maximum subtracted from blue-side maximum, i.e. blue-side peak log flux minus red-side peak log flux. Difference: 0.016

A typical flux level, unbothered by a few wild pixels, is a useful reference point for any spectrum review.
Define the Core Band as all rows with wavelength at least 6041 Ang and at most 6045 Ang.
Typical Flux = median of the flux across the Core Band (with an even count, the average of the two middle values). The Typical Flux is 2.13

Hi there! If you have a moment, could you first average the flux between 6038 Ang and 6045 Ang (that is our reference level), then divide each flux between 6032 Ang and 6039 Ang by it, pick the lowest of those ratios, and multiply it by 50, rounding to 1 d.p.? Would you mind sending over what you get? 39.6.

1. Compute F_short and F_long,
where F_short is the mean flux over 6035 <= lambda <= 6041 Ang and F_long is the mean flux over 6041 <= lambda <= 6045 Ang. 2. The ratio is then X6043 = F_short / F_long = 1.00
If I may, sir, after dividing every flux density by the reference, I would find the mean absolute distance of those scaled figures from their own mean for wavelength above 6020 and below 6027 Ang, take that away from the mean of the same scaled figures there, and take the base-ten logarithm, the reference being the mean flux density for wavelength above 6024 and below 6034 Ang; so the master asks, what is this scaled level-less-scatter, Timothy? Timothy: 0.00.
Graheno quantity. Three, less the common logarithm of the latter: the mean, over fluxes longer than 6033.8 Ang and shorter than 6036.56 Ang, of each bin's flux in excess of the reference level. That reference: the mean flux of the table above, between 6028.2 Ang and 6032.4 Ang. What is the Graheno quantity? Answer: 3.89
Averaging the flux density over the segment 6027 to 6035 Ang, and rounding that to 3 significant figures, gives 2.21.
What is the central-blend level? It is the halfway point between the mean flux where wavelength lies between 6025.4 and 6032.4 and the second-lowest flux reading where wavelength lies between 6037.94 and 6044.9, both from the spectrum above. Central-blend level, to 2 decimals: 2.14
